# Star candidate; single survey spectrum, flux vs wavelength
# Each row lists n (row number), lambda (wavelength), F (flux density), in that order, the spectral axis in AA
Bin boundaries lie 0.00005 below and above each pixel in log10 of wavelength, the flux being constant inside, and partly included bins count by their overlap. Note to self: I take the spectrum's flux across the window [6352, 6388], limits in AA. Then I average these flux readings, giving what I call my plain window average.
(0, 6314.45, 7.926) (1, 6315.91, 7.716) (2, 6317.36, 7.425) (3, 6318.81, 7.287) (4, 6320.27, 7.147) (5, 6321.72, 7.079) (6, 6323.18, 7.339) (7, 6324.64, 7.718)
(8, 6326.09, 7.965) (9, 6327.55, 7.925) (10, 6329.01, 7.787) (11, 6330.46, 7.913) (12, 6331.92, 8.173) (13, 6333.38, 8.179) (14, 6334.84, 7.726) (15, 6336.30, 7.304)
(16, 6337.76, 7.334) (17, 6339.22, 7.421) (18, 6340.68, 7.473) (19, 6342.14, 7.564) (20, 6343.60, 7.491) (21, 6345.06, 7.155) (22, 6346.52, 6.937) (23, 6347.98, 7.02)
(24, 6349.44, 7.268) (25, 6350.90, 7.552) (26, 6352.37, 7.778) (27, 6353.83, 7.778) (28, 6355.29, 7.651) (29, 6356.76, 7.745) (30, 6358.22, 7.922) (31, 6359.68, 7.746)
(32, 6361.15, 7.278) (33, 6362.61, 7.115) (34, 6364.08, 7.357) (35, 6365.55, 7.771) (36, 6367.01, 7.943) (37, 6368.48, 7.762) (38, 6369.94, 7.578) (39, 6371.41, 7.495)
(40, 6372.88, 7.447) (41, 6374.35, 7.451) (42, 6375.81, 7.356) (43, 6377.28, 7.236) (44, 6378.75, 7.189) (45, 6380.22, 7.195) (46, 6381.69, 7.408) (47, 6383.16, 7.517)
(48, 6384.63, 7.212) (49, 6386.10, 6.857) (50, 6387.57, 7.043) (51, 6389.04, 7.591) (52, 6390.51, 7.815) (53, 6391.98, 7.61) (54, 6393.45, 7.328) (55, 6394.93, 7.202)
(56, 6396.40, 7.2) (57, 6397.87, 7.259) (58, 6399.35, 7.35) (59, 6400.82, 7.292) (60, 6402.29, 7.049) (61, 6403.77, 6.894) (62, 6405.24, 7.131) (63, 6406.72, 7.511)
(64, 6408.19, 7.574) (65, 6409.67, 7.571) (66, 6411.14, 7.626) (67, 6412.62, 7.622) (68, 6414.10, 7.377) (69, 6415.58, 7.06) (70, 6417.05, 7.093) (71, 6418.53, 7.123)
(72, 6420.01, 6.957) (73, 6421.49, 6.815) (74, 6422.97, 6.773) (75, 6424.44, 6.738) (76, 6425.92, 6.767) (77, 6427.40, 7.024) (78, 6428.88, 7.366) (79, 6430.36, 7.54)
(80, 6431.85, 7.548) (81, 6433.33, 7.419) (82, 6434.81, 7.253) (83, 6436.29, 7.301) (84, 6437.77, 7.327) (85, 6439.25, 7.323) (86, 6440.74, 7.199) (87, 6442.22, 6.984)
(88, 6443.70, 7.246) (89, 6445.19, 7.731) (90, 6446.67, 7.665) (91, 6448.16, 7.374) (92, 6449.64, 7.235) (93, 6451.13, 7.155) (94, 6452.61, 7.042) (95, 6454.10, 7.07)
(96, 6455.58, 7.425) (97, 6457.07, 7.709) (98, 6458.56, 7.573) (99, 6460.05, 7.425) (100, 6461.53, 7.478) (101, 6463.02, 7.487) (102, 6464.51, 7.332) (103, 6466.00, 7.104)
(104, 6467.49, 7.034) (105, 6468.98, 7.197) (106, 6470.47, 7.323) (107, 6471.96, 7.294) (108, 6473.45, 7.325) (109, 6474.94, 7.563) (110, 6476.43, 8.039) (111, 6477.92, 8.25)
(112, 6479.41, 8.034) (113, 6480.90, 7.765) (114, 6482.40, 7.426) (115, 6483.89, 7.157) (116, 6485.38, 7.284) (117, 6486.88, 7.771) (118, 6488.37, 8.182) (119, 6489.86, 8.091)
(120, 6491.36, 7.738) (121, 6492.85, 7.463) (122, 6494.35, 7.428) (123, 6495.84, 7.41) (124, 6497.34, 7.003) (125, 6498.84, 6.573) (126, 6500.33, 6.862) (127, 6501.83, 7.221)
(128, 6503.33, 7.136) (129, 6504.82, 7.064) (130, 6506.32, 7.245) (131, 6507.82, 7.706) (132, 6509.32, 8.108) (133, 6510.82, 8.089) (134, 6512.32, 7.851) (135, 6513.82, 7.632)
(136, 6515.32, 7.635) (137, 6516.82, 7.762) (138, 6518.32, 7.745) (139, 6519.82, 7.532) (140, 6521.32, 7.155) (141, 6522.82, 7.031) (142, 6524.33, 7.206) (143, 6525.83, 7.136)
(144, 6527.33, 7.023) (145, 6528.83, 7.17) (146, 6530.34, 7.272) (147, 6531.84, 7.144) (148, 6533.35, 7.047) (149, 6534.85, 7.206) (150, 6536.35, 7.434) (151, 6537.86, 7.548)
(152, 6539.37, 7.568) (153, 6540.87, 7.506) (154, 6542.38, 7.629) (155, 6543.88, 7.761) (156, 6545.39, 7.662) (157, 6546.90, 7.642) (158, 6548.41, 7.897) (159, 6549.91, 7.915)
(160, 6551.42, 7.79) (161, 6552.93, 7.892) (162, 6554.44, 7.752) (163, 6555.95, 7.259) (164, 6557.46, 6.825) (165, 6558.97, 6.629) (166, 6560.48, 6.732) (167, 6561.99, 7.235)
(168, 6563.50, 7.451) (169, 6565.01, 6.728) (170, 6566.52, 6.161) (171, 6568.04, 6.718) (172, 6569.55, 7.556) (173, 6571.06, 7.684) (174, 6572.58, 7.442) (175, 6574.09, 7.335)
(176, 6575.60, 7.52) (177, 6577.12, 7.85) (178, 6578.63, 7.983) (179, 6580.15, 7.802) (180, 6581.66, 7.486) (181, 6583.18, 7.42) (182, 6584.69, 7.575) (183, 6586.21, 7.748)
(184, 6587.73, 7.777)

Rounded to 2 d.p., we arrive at 7.47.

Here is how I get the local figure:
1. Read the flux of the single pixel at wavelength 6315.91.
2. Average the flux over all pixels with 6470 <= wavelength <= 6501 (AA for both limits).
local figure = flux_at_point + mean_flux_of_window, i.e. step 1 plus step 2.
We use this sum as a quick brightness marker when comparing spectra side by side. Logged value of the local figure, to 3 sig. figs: 15.2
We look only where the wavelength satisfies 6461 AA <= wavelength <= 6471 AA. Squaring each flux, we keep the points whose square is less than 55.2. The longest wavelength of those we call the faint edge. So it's 6470.47 AA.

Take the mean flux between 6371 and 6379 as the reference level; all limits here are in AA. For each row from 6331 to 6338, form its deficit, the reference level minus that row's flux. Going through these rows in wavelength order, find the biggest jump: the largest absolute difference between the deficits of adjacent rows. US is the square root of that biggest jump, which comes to 0.67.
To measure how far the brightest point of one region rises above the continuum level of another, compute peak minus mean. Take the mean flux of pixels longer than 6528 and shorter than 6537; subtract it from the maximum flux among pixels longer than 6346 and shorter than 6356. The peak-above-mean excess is 0.6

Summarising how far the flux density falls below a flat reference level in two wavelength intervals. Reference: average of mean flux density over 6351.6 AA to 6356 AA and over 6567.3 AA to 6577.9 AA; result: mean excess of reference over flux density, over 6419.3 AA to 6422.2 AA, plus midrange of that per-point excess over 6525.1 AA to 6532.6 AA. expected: 1.1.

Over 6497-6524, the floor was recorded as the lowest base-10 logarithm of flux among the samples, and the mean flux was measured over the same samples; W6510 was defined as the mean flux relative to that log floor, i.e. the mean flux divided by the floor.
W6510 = 9.06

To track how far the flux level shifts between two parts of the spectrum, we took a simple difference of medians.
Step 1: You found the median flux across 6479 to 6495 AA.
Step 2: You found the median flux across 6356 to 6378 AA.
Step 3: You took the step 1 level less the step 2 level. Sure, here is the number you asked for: 0.24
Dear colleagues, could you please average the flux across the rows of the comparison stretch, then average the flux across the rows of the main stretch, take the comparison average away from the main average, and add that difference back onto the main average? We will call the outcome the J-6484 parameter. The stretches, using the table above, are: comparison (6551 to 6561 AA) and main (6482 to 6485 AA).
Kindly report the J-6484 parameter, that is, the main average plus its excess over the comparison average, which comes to 7.3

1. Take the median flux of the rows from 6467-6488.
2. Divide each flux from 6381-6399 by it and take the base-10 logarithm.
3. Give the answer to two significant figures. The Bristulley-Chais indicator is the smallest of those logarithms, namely -0.032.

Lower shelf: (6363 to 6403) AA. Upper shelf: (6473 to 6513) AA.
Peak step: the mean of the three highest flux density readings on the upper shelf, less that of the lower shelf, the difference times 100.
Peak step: 34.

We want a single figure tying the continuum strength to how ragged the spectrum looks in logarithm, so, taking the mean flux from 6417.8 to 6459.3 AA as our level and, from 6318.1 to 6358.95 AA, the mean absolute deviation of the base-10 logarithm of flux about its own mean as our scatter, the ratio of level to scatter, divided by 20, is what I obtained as 22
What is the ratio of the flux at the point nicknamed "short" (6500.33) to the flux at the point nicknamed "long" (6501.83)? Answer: 0.95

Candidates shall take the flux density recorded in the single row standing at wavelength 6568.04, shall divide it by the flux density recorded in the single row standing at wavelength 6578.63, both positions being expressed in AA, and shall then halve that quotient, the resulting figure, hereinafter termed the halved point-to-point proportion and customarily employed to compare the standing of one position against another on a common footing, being 0.421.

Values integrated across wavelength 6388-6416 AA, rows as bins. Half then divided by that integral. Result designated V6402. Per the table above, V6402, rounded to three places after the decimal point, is 0.002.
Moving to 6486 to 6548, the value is 0.001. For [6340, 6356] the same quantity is 0.004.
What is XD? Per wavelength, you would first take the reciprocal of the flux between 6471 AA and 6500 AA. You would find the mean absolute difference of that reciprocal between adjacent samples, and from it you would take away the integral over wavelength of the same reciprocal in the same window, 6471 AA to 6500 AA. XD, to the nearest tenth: -3.8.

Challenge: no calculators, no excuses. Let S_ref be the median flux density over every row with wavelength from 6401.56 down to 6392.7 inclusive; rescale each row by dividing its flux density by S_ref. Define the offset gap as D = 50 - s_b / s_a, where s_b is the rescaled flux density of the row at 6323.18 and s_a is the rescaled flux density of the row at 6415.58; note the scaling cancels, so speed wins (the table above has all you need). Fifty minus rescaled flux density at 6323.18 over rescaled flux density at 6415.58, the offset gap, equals 49.0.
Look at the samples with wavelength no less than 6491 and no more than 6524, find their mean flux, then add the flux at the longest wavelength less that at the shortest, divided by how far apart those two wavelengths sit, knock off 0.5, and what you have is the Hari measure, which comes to 6.9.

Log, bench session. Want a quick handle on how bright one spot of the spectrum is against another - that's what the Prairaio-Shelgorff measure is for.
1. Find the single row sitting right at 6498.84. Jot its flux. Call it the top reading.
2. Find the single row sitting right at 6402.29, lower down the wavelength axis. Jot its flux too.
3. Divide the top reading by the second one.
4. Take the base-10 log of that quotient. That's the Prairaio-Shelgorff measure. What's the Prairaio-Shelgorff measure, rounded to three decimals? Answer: -0.030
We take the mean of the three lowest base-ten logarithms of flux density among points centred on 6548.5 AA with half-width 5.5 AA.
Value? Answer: 0.886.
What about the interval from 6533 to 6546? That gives 0.859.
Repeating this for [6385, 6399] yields 0.847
